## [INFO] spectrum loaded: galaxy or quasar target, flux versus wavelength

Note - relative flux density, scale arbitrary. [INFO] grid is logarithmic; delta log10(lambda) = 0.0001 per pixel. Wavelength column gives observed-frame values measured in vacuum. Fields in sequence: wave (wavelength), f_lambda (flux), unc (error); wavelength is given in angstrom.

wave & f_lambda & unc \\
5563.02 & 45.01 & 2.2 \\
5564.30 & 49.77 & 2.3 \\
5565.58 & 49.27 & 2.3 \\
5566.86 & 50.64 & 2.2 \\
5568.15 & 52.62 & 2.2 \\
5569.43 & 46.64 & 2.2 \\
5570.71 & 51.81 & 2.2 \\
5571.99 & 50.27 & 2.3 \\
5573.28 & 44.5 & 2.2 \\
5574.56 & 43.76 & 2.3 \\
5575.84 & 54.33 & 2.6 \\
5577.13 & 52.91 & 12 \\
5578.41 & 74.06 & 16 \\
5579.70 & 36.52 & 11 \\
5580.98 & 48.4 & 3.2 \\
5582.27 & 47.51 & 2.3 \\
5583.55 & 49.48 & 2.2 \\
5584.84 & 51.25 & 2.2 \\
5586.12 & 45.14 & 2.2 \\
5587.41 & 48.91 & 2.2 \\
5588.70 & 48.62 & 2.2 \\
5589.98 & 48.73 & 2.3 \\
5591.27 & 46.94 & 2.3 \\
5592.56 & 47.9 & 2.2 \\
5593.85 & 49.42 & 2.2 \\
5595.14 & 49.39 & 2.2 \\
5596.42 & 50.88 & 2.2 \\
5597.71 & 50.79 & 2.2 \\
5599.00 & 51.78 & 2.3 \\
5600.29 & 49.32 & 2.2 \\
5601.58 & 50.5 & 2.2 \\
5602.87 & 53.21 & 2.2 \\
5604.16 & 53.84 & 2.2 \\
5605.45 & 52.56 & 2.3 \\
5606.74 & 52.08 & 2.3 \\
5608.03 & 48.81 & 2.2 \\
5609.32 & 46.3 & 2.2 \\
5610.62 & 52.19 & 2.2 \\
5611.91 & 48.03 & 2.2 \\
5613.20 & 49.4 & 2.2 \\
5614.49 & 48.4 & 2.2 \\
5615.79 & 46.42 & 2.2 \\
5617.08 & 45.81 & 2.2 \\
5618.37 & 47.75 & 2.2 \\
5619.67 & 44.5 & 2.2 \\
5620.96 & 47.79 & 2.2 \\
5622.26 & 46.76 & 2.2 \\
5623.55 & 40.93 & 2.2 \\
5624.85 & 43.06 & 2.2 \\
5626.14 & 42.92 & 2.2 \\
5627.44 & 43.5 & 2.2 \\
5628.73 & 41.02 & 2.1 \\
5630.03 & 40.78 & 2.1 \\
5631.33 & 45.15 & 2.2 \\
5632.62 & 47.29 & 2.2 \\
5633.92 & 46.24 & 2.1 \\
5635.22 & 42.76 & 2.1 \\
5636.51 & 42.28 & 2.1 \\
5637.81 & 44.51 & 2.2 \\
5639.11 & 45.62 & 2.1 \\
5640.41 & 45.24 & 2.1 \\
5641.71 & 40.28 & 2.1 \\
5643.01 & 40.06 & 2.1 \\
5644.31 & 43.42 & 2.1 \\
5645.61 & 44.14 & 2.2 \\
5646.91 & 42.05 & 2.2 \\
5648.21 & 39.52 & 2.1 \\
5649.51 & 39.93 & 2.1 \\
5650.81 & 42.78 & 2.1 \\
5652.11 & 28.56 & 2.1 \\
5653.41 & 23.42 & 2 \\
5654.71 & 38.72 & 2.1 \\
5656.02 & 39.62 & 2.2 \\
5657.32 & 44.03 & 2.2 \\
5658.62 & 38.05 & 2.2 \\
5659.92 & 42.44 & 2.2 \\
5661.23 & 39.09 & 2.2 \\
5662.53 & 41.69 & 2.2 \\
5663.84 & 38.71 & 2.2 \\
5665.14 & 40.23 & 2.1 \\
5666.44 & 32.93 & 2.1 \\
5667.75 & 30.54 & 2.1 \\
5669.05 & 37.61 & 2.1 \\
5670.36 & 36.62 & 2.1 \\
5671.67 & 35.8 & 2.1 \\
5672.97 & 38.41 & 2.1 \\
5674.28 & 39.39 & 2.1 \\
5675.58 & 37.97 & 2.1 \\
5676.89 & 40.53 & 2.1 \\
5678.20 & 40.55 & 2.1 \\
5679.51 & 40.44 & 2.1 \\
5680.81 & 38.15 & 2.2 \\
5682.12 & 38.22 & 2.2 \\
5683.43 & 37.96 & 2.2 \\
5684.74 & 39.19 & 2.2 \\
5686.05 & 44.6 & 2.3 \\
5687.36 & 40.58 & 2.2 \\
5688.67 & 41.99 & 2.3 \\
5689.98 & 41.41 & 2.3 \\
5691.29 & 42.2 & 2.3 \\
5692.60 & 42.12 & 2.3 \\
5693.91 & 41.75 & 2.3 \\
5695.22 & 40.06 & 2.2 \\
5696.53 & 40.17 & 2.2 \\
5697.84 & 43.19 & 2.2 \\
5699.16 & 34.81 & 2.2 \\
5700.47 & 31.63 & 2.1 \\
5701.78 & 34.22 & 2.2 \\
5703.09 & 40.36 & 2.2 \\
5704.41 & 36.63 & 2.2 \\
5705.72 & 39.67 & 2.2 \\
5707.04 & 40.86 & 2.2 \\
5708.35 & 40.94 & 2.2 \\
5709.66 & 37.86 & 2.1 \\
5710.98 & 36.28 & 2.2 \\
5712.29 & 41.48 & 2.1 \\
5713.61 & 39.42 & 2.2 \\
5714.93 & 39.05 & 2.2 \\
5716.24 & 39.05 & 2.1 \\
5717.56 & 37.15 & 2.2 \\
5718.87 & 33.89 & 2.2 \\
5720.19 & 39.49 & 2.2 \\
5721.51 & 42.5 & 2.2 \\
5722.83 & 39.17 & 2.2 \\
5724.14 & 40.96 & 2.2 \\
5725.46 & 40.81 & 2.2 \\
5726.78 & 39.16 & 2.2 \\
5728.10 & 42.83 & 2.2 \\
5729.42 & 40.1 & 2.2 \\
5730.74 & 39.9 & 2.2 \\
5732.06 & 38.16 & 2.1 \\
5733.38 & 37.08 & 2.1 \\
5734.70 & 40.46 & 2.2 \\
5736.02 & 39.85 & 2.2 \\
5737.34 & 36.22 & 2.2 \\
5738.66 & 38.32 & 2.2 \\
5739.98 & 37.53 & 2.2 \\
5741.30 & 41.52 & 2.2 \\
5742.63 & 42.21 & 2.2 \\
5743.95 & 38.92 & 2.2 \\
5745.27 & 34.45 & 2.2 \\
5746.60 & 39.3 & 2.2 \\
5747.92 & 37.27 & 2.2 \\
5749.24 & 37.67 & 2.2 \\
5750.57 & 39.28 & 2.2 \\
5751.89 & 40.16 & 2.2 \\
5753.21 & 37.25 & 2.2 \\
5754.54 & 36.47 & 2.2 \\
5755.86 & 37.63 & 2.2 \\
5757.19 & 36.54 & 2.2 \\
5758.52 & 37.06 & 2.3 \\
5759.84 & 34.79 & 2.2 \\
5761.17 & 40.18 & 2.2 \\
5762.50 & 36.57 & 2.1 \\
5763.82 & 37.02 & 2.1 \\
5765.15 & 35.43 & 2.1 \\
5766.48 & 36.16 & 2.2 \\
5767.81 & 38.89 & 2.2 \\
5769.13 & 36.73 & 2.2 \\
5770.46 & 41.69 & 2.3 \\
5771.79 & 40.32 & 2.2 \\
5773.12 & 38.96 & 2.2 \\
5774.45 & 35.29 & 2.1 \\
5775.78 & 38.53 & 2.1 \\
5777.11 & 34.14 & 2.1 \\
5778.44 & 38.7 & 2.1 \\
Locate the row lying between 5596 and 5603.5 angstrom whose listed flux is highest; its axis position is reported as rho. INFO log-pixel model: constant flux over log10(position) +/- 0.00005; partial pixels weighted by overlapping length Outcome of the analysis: 5602.87 angstrom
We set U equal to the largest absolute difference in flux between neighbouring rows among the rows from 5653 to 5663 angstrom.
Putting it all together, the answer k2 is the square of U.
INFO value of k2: 234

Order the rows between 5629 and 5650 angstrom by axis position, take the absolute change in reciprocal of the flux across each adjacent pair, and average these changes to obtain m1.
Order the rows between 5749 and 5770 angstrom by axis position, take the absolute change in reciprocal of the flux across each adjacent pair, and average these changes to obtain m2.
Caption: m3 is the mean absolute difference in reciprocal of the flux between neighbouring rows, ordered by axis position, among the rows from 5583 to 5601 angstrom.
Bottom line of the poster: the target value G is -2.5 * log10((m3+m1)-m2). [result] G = 8.4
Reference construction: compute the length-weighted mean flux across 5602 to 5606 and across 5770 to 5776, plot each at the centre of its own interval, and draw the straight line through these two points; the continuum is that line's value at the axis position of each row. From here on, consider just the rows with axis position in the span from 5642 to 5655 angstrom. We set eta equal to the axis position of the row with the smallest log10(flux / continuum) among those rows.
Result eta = 5653.41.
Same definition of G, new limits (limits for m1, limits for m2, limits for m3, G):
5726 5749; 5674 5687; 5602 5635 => 6.9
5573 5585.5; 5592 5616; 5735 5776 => 5.9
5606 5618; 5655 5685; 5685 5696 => 10.5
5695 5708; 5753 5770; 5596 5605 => 7.0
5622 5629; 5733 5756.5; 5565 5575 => 7.5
